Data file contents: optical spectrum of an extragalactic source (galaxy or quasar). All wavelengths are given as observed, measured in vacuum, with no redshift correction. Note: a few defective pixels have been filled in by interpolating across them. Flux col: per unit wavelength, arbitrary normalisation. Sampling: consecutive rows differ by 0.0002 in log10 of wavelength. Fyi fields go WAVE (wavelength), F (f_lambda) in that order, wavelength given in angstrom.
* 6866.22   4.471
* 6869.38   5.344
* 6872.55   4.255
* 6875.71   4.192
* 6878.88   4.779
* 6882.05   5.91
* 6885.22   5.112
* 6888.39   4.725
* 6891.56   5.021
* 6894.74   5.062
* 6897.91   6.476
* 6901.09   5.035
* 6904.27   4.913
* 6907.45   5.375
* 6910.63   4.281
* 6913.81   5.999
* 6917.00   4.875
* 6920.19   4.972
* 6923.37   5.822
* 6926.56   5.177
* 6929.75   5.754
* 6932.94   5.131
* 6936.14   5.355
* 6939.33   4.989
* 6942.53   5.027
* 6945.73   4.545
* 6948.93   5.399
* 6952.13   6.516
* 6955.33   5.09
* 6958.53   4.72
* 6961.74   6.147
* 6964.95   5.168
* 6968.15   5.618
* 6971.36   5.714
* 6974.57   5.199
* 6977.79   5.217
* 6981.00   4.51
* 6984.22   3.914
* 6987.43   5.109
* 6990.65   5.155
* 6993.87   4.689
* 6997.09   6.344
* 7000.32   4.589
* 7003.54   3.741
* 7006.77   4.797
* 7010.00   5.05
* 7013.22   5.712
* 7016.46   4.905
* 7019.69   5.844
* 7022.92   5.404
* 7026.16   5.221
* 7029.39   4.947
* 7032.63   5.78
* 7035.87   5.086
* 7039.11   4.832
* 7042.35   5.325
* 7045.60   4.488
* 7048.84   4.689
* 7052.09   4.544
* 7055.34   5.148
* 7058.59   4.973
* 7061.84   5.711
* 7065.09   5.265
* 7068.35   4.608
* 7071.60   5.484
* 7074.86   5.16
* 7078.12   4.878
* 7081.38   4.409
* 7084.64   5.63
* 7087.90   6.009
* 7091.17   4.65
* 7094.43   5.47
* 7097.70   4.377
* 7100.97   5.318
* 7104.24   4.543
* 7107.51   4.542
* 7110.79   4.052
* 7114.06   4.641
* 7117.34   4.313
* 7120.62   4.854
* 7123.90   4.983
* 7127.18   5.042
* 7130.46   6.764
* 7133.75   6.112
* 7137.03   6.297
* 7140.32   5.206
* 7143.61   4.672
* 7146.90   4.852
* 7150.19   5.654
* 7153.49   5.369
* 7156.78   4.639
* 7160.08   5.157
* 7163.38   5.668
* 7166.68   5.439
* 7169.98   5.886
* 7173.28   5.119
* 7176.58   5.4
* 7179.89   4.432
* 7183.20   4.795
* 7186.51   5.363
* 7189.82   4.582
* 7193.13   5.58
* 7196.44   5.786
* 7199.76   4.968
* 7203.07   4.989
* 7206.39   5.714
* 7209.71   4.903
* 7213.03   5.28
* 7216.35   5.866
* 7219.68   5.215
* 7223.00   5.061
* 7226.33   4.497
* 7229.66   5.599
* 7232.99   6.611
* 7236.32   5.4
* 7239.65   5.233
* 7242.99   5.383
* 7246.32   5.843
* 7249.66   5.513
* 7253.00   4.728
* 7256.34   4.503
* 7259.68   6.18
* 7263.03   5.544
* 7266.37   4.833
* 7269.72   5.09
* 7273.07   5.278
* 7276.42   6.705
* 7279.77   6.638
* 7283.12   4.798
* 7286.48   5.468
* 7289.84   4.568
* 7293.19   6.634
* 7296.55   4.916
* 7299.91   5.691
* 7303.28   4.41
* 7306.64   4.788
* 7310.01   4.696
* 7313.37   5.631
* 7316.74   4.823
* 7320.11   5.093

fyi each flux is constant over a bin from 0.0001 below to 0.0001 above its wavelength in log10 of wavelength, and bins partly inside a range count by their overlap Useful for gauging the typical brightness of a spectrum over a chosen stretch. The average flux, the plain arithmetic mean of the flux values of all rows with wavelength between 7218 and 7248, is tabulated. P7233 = 5.4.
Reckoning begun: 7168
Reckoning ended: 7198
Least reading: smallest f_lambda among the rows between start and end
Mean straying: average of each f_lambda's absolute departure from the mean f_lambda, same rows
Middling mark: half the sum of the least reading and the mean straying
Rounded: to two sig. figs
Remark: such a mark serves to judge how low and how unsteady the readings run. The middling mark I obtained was 2.4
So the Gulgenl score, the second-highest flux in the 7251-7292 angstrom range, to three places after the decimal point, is 6.638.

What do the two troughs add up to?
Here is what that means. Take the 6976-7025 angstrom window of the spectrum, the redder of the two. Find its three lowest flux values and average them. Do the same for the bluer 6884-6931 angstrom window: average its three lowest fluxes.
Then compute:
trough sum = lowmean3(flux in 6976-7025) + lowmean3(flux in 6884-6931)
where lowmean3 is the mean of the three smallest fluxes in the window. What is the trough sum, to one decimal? 8.7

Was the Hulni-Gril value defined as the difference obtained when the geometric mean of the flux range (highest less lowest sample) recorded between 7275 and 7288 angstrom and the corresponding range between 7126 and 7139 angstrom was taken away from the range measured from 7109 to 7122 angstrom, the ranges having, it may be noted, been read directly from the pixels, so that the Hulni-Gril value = -1.0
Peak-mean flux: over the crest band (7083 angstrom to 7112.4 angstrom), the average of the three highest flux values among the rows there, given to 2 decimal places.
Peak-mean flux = 5.70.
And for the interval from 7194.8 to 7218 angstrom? 5.79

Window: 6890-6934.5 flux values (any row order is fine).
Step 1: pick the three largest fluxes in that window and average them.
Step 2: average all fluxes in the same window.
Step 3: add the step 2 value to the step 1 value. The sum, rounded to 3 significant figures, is 11.4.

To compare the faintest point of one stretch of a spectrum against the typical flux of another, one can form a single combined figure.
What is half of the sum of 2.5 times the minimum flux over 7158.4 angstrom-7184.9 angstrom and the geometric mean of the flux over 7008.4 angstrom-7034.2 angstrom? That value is 8.21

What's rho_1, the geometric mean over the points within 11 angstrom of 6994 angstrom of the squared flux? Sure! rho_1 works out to 22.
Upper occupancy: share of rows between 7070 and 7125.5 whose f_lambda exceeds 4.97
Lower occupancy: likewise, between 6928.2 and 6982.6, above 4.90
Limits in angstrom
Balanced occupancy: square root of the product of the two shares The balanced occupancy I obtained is 0.582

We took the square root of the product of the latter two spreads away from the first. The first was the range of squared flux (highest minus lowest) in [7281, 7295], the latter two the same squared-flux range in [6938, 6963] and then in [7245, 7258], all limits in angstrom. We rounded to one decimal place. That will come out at 5.8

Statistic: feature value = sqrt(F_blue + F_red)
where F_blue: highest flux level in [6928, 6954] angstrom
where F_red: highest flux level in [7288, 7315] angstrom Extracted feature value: 3.63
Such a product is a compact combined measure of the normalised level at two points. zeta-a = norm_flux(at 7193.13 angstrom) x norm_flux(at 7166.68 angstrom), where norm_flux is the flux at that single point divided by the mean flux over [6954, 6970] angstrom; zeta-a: 1.06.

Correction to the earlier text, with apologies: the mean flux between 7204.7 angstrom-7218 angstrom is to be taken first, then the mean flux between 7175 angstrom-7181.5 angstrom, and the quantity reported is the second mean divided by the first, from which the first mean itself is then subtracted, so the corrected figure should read -4.54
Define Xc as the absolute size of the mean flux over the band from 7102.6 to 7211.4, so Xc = 5.16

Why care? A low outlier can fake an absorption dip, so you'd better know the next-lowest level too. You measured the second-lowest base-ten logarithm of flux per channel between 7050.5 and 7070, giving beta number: 0.664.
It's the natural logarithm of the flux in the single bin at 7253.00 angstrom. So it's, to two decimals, 1.55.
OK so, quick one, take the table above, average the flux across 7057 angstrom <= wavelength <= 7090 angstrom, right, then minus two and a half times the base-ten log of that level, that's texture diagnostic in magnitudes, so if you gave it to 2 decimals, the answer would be -1.79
